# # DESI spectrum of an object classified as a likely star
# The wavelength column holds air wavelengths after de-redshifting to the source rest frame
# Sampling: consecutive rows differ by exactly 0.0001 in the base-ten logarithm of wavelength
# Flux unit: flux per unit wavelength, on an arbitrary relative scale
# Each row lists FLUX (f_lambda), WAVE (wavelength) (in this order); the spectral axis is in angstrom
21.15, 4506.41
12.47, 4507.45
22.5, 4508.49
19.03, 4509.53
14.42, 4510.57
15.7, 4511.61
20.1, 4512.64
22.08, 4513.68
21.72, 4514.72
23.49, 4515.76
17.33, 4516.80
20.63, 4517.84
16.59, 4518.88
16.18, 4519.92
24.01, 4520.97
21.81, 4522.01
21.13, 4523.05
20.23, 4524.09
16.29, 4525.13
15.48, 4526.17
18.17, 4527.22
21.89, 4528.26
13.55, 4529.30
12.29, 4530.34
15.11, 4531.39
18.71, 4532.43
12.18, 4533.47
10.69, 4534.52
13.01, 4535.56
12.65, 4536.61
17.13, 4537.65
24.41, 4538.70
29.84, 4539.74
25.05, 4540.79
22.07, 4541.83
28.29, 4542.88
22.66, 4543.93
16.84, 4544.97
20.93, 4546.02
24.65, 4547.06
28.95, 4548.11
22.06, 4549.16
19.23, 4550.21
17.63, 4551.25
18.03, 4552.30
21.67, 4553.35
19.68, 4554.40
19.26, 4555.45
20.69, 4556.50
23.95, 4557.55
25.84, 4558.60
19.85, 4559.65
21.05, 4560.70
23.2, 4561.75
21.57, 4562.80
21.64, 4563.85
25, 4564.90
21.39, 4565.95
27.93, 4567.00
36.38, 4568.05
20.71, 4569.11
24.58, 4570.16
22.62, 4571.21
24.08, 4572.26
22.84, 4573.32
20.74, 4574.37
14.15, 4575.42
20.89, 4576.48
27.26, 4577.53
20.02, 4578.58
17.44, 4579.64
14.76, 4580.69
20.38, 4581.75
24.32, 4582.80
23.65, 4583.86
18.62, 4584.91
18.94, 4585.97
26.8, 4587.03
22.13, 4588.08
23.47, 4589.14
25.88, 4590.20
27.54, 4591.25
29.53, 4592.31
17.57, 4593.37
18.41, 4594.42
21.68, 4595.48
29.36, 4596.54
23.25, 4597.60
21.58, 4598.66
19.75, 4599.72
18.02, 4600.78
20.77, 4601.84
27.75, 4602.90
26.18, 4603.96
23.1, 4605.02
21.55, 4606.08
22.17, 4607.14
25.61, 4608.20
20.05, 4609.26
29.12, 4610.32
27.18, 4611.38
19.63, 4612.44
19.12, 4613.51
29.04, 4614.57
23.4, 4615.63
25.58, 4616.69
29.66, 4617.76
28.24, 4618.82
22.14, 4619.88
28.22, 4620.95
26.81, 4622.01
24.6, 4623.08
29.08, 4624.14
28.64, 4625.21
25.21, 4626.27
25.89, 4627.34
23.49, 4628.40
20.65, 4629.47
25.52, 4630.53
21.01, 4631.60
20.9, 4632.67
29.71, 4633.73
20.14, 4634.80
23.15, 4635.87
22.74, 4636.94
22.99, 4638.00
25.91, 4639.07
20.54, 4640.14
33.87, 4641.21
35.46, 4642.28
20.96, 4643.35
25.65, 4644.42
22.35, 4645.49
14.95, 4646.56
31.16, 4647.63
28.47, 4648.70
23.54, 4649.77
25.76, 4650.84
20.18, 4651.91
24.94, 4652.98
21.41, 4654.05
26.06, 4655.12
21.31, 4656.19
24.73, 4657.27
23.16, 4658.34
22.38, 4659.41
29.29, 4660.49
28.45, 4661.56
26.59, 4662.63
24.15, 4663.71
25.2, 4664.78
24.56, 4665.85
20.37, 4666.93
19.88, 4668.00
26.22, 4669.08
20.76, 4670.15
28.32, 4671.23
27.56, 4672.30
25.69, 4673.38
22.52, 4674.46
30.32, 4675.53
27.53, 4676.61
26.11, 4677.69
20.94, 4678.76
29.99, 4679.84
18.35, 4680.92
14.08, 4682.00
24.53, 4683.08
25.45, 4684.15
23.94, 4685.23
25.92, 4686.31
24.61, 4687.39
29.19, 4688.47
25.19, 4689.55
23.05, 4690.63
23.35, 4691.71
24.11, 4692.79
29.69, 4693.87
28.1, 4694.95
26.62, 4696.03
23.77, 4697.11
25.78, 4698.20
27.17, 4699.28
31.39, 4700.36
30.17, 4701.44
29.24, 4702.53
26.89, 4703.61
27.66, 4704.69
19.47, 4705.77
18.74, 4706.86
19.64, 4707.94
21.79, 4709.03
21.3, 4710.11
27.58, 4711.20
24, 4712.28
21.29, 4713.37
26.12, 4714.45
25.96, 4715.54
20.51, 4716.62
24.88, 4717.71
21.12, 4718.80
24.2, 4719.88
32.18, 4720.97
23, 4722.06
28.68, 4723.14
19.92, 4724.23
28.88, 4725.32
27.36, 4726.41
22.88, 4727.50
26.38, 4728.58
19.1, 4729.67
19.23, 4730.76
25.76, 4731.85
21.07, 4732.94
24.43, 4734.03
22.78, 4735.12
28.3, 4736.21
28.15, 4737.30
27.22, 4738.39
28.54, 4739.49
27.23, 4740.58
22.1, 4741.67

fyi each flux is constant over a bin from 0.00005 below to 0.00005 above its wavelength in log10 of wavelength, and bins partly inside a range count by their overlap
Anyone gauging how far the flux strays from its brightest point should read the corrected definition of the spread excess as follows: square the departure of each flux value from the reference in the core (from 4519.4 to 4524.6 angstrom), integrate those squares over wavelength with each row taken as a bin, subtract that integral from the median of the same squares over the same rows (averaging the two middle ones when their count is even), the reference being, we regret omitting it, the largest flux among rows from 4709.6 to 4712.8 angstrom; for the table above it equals -241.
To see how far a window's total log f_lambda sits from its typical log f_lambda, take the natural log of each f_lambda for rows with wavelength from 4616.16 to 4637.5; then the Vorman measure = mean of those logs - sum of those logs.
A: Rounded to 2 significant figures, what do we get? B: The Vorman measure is -61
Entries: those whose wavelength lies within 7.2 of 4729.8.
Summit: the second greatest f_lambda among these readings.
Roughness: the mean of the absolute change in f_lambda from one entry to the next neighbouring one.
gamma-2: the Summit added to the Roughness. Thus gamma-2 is 33.38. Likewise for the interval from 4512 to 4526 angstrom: 26.29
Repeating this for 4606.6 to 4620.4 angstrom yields 33.90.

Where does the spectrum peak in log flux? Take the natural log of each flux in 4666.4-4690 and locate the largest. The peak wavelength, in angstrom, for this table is 4675.53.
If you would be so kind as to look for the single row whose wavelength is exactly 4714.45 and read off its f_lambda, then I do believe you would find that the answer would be 26.12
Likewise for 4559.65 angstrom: 19.85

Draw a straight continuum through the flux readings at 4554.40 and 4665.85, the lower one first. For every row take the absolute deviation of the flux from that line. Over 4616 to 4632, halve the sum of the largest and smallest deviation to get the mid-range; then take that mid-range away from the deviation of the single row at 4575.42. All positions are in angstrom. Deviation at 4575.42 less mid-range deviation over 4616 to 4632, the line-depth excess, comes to 2.6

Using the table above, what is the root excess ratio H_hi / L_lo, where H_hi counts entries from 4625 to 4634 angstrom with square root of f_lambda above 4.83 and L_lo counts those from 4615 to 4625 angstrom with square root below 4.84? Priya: 3.0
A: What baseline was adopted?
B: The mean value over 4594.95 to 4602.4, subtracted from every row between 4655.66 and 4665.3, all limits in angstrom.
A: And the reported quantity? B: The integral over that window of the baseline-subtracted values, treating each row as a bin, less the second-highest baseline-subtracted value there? 22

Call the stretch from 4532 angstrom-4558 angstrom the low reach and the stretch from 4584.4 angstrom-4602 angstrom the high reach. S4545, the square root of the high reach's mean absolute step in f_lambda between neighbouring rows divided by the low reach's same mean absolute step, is 1.00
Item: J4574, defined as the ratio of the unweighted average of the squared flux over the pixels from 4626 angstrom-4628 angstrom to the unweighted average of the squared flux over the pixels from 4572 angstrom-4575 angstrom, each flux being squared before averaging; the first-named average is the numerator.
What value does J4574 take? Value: 1.3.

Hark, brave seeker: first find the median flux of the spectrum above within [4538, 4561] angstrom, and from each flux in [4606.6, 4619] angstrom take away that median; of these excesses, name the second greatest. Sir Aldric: 7.3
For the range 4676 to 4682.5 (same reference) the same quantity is 5.7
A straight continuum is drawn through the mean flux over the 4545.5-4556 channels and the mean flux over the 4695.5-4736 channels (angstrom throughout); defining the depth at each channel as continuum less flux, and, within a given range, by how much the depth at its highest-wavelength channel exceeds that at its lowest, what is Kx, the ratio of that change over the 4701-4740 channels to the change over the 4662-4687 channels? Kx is 2.1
